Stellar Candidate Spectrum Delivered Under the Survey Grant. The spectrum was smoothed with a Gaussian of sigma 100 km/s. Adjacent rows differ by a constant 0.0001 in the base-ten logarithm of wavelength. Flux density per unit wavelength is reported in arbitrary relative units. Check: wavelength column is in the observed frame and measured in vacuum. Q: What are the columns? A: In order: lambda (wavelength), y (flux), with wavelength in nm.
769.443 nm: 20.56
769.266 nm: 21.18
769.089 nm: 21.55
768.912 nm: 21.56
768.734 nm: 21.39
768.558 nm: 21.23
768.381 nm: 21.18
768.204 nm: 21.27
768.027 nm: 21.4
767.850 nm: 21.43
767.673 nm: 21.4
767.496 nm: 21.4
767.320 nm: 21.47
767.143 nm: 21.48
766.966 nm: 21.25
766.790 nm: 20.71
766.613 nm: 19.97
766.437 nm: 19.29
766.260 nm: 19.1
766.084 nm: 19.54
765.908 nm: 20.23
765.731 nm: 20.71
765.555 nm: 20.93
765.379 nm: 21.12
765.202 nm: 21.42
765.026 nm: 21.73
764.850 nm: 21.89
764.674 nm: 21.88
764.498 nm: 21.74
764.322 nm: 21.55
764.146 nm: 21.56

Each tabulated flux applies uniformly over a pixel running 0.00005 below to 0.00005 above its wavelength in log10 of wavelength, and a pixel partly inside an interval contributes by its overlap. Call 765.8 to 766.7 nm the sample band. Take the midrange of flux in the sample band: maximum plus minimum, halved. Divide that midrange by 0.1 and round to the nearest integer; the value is 197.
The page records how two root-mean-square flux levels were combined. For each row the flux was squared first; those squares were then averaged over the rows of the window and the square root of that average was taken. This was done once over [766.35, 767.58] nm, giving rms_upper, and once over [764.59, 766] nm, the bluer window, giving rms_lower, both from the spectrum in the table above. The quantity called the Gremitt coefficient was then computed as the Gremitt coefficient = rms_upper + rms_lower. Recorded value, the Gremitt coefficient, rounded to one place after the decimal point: 42.1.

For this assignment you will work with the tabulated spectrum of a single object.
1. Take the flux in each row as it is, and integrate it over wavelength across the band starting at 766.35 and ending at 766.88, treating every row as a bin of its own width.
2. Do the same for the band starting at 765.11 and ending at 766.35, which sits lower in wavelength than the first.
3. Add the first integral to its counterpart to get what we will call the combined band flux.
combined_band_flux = 36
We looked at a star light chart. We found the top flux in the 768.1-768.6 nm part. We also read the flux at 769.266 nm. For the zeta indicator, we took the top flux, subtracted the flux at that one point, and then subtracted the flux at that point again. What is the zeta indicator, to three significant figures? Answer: -21.1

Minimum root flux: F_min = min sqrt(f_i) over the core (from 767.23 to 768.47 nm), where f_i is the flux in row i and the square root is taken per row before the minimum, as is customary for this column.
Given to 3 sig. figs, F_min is 4.60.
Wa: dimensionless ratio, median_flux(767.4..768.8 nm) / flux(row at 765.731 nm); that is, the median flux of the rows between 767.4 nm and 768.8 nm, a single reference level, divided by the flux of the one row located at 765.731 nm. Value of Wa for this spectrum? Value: 1.03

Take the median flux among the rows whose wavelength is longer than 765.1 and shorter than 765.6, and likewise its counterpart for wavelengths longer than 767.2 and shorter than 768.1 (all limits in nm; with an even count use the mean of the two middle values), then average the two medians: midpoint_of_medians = 21.3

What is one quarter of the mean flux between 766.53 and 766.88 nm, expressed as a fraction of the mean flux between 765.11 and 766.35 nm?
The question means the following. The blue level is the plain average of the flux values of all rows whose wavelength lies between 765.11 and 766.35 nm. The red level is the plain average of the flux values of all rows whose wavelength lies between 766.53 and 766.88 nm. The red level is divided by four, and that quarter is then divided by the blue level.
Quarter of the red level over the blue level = 0.249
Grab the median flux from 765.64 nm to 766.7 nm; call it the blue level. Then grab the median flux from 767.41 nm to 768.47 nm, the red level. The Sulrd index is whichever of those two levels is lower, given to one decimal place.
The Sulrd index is 19.8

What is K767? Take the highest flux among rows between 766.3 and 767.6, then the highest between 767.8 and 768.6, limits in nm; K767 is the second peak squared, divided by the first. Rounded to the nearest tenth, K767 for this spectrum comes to 21.4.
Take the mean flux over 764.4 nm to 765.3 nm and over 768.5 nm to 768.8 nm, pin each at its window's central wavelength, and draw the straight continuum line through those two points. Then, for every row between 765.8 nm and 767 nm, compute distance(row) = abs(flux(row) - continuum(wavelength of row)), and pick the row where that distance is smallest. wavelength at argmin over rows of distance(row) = 766.966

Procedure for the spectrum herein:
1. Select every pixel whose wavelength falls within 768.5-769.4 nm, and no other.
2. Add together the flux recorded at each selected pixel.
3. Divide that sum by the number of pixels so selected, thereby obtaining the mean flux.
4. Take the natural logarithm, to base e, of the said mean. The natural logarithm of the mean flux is 3.06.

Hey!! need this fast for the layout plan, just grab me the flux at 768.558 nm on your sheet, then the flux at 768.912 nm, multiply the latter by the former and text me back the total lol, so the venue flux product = 458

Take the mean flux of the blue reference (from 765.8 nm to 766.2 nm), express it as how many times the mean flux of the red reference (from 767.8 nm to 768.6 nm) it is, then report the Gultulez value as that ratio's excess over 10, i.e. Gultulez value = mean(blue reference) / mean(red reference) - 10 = -9.07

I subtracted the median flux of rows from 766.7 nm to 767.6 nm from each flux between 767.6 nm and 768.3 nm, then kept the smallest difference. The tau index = -0.1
